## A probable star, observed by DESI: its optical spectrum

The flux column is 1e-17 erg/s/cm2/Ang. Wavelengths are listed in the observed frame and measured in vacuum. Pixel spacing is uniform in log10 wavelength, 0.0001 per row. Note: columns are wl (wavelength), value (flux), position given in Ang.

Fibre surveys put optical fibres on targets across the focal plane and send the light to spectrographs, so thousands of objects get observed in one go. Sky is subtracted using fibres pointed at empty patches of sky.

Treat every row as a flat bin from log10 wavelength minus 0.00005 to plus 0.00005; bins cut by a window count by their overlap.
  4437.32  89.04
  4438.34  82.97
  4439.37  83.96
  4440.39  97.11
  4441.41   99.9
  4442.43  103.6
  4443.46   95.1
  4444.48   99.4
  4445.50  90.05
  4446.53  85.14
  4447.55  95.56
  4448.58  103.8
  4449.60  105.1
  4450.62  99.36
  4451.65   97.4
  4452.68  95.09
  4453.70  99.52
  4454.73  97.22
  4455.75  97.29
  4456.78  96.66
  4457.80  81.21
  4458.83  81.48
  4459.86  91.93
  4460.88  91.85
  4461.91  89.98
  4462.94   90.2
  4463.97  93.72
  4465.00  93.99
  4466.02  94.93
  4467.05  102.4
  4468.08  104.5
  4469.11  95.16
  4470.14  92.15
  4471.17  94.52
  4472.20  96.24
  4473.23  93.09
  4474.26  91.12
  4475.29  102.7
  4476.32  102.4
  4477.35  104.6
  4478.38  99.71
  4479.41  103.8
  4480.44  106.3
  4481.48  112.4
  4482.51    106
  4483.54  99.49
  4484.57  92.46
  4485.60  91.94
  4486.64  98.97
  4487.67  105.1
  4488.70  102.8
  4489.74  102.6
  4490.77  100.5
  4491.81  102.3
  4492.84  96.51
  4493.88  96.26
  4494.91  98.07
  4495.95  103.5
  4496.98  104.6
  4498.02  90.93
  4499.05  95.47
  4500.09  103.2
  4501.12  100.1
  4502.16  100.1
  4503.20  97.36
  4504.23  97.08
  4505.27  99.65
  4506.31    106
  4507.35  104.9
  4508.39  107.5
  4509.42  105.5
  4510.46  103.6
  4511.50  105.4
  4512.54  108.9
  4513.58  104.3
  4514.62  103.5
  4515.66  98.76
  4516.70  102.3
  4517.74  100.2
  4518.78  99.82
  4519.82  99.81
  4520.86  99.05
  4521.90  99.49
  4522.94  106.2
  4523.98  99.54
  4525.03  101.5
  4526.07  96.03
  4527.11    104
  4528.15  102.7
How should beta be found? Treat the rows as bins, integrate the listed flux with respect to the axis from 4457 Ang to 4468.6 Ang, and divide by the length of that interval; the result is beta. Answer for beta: 92.5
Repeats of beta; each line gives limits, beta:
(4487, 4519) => 101.5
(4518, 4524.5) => 100.7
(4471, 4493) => 100.4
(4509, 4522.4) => 102.3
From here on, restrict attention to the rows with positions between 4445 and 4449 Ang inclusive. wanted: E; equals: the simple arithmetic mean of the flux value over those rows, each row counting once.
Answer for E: 94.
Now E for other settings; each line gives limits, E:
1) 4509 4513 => 106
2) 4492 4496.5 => 99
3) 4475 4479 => 102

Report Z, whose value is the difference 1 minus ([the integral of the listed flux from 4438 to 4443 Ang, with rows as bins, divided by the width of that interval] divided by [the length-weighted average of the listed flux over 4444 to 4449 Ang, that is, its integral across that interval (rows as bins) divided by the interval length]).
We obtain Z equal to 0.01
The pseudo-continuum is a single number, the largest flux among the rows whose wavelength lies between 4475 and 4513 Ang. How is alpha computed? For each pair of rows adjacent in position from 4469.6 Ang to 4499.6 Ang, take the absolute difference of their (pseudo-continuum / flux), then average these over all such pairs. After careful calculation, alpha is 0.046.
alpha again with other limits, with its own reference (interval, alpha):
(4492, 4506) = 0.042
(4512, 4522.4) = 0.021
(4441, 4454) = 0.066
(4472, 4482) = 0.046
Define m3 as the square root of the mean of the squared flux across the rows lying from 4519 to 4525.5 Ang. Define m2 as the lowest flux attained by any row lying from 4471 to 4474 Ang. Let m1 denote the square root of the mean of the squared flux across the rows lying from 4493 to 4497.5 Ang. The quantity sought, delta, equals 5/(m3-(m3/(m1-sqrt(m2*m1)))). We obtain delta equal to 0.067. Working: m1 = 101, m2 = 93.09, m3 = 101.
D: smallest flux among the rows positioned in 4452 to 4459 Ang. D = 81.21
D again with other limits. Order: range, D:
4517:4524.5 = 99.05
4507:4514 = 103.6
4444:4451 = 85.14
